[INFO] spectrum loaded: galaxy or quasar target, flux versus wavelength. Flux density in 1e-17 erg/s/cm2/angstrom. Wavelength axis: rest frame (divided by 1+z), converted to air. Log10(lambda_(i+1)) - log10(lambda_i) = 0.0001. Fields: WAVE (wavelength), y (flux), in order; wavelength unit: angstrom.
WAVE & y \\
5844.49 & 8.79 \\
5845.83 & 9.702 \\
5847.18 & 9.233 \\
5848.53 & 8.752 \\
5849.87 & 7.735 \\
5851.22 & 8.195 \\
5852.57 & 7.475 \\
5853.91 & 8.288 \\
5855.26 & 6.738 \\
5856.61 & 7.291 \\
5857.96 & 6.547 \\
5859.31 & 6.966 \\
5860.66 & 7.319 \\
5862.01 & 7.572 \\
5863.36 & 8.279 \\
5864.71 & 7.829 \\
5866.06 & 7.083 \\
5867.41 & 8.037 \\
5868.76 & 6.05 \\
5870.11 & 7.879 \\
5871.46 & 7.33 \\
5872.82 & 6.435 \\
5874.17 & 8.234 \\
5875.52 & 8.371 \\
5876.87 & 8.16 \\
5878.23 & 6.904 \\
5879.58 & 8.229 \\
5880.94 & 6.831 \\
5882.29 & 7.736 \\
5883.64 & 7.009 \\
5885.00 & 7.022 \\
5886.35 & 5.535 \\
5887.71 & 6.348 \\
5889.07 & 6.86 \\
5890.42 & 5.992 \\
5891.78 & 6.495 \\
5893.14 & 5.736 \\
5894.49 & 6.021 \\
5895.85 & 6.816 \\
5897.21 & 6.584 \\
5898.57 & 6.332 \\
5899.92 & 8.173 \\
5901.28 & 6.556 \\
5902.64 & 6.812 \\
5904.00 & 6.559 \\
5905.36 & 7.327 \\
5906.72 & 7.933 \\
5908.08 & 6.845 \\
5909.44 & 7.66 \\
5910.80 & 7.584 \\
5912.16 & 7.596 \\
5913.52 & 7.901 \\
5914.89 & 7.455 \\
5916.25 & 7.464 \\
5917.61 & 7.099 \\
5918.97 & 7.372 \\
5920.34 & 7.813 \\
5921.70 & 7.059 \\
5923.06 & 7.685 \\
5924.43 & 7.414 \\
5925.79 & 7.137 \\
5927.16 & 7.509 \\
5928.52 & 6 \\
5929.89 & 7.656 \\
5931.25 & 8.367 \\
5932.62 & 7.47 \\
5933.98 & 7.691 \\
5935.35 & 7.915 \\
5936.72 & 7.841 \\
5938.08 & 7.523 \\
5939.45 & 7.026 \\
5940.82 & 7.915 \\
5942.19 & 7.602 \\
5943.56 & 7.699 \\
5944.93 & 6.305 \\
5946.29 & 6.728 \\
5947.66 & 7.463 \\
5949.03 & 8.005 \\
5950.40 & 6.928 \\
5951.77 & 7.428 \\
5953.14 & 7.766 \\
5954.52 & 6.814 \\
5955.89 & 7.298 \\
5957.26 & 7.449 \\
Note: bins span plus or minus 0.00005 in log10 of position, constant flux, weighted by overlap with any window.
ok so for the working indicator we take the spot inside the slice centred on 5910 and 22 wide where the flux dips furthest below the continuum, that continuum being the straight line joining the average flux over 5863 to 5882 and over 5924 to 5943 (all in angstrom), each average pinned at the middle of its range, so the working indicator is 5901.28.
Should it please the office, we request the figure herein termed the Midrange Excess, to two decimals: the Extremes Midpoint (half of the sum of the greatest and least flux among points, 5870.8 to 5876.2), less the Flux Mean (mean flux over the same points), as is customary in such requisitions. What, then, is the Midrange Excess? -0.19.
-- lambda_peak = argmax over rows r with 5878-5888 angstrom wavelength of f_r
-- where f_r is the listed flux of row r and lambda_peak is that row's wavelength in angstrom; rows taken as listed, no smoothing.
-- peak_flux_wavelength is 5879.58 angstrom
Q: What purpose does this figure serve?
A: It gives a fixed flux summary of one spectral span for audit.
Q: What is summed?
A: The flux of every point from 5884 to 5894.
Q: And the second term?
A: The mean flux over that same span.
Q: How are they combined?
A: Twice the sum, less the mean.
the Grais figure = 82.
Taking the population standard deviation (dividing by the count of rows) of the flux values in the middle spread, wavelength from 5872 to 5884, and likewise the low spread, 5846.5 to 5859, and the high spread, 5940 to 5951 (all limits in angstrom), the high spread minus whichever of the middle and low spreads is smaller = -0.14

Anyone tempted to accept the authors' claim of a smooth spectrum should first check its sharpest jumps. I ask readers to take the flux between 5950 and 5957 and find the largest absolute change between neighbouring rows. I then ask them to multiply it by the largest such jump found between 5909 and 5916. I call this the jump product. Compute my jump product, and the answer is 0.42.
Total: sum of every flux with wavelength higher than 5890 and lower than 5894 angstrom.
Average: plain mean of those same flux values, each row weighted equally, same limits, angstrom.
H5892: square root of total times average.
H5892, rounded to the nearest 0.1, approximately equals 10.5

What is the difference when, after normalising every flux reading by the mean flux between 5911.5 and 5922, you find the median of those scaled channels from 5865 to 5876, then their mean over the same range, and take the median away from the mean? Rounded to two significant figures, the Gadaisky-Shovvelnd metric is -0.024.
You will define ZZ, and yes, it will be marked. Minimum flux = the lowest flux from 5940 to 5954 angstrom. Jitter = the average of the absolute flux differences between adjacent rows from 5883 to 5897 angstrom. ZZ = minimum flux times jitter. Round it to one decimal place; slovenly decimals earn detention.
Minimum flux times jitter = 4.2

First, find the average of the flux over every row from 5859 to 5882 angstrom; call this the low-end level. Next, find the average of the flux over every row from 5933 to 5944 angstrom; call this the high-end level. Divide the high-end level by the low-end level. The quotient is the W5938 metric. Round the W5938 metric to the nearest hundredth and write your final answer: 1.02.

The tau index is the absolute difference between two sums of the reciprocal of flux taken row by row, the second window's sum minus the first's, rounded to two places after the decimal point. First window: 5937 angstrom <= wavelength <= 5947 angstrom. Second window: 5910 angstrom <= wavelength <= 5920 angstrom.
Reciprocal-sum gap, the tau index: 0.04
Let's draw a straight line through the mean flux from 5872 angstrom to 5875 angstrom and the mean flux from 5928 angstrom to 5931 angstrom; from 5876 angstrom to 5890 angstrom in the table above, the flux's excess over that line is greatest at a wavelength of 5879.58 angstrom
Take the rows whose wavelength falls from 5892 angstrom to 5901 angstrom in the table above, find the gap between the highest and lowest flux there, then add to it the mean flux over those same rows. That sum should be 9.0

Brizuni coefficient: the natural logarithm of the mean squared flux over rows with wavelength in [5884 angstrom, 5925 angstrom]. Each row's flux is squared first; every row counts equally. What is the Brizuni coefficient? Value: 3.90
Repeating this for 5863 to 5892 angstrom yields 3.96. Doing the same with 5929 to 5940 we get 4.08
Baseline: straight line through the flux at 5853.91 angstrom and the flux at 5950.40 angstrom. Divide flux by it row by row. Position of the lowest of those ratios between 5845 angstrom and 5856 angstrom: 5855.26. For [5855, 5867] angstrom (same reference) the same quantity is 5857.96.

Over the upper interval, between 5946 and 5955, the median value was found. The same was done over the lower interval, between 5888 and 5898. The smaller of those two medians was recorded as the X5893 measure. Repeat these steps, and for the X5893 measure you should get 6.5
